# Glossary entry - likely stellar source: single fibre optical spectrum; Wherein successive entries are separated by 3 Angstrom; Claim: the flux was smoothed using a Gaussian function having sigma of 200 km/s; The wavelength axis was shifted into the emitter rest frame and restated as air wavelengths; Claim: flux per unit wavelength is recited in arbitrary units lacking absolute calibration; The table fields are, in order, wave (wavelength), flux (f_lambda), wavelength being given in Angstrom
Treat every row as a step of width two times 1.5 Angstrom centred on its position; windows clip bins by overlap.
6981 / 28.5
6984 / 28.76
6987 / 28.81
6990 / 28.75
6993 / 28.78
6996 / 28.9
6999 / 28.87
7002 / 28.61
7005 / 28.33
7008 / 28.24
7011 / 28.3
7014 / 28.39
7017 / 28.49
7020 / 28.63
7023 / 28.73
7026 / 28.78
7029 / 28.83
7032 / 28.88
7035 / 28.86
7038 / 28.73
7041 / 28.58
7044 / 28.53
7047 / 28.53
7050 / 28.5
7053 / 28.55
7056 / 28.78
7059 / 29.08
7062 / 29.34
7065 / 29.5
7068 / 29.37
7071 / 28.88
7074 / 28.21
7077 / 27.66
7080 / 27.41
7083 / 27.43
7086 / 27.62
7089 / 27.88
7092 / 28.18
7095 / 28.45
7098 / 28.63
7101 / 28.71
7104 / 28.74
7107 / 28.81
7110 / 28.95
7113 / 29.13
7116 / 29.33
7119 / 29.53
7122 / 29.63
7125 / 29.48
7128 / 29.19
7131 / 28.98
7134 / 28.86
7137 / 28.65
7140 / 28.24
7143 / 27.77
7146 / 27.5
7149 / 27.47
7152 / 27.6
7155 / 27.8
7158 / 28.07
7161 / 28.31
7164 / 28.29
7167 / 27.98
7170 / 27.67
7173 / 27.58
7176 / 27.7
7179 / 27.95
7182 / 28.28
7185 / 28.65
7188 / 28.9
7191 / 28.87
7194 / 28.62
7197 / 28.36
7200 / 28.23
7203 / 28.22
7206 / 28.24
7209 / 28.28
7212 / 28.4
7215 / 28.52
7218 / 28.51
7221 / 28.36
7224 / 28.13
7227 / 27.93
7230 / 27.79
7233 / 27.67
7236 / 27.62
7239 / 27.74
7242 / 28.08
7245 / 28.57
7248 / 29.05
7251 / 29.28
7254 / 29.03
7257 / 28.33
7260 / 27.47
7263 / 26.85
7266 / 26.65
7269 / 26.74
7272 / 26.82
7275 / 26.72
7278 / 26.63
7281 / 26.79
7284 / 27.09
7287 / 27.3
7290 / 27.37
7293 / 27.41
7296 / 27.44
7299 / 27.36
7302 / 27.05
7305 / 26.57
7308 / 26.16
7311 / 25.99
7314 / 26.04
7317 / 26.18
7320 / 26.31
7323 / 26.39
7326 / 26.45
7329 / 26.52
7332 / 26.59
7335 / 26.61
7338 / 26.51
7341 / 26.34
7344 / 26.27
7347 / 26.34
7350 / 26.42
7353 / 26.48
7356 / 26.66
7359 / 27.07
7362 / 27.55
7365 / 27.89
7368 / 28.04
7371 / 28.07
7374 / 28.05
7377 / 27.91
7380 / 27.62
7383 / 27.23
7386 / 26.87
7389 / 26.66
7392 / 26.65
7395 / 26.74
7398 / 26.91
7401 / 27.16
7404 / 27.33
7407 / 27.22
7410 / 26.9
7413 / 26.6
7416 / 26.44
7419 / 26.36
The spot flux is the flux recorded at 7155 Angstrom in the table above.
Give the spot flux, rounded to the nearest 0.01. 27.80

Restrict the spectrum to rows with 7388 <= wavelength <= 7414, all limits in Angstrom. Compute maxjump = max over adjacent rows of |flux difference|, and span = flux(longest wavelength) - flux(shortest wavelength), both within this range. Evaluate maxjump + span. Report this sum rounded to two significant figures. 0.26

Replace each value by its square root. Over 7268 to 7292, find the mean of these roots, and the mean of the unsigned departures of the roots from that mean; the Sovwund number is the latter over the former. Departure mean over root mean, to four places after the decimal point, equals 0.0045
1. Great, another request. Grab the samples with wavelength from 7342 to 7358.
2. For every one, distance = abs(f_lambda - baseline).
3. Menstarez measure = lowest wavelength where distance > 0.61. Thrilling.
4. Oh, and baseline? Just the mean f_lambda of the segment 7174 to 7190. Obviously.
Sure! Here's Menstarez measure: 7344 Angstrom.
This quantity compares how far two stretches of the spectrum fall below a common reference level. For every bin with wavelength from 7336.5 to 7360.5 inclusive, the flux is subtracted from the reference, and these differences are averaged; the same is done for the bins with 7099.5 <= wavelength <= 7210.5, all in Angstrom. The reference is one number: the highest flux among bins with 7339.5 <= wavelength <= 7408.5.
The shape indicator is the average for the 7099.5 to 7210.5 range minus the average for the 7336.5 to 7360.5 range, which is -1.9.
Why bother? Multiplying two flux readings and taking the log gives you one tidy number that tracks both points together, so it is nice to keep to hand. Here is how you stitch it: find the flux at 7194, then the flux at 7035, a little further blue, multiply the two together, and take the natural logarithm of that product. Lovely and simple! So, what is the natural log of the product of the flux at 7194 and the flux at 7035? 6.72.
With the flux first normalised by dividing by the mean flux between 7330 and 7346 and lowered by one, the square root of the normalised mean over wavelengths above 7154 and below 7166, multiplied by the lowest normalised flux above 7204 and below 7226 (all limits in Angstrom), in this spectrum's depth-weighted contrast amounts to 0.016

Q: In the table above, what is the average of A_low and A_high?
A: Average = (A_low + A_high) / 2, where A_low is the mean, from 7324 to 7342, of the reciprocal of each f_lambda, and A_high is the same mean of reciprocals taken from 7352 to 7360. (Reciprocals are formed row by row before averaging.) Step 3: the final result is 0.0376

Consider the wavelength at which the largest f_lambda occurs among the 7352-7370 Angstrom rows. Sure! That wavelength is 7368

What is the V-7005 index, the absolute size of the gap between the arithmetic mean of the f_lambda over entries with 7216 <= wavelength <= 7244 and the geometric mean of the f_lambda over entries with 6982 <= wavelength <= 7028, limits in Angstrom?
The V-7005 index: 0.6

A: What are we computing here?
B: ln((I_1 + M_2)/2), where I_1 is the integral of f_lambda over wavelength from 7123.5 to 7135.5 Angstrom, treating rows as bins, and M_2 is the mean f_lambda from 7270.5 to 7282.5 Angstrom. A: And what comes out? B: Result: 5.2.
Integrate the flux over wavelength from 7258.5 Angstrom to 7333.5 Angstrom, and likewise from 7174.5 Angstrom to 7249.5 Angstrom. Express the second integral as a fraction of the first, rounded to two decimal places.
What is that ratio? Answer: 1.06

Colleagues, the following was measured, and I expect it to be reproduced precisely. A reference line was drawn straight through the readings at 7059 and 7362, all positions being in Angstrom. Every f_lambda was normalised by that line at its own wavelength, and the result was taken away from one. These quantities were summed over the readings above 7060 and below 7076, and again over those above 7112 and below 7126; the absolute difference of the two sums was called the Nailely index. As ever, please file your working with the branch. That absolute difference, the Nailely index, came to 0.107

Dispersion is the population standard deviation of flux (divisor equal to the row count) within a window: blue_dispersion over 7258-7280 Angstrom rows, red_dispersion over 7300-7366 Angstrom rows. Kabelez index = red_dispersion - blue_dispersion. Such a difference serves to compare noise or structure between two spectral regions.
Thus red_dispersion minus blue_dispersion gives 0.18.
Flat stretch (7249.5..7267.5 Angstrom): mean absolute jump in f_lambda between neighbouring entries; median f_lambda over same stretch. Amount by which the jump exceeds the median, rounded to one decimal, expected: -27.4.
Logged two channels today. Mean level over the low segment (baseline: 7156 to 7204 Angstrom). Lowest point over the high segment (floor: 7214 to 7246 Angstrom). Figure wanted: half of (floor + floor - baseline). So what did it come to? 13.5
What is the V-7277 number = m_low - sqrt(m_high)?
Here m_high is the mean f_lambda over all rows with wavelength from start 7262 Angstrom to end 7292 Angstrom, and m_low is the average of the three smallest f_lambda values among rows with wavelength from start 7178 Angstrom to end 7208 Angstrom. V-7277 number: 22.9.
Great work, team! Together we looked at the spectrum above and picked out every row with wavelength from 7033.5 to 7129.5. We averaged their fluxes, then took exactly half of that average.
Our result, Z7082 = 14.3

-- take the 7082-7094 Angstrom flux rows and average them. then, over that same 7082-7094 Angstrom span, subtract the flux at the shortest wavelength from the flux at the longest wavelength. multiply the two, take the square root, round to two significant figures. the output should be 4.6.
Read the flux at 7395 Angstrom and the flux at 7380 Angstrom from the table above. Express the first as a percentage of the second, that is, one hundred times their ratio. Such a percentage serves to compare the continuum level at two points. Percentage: 97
